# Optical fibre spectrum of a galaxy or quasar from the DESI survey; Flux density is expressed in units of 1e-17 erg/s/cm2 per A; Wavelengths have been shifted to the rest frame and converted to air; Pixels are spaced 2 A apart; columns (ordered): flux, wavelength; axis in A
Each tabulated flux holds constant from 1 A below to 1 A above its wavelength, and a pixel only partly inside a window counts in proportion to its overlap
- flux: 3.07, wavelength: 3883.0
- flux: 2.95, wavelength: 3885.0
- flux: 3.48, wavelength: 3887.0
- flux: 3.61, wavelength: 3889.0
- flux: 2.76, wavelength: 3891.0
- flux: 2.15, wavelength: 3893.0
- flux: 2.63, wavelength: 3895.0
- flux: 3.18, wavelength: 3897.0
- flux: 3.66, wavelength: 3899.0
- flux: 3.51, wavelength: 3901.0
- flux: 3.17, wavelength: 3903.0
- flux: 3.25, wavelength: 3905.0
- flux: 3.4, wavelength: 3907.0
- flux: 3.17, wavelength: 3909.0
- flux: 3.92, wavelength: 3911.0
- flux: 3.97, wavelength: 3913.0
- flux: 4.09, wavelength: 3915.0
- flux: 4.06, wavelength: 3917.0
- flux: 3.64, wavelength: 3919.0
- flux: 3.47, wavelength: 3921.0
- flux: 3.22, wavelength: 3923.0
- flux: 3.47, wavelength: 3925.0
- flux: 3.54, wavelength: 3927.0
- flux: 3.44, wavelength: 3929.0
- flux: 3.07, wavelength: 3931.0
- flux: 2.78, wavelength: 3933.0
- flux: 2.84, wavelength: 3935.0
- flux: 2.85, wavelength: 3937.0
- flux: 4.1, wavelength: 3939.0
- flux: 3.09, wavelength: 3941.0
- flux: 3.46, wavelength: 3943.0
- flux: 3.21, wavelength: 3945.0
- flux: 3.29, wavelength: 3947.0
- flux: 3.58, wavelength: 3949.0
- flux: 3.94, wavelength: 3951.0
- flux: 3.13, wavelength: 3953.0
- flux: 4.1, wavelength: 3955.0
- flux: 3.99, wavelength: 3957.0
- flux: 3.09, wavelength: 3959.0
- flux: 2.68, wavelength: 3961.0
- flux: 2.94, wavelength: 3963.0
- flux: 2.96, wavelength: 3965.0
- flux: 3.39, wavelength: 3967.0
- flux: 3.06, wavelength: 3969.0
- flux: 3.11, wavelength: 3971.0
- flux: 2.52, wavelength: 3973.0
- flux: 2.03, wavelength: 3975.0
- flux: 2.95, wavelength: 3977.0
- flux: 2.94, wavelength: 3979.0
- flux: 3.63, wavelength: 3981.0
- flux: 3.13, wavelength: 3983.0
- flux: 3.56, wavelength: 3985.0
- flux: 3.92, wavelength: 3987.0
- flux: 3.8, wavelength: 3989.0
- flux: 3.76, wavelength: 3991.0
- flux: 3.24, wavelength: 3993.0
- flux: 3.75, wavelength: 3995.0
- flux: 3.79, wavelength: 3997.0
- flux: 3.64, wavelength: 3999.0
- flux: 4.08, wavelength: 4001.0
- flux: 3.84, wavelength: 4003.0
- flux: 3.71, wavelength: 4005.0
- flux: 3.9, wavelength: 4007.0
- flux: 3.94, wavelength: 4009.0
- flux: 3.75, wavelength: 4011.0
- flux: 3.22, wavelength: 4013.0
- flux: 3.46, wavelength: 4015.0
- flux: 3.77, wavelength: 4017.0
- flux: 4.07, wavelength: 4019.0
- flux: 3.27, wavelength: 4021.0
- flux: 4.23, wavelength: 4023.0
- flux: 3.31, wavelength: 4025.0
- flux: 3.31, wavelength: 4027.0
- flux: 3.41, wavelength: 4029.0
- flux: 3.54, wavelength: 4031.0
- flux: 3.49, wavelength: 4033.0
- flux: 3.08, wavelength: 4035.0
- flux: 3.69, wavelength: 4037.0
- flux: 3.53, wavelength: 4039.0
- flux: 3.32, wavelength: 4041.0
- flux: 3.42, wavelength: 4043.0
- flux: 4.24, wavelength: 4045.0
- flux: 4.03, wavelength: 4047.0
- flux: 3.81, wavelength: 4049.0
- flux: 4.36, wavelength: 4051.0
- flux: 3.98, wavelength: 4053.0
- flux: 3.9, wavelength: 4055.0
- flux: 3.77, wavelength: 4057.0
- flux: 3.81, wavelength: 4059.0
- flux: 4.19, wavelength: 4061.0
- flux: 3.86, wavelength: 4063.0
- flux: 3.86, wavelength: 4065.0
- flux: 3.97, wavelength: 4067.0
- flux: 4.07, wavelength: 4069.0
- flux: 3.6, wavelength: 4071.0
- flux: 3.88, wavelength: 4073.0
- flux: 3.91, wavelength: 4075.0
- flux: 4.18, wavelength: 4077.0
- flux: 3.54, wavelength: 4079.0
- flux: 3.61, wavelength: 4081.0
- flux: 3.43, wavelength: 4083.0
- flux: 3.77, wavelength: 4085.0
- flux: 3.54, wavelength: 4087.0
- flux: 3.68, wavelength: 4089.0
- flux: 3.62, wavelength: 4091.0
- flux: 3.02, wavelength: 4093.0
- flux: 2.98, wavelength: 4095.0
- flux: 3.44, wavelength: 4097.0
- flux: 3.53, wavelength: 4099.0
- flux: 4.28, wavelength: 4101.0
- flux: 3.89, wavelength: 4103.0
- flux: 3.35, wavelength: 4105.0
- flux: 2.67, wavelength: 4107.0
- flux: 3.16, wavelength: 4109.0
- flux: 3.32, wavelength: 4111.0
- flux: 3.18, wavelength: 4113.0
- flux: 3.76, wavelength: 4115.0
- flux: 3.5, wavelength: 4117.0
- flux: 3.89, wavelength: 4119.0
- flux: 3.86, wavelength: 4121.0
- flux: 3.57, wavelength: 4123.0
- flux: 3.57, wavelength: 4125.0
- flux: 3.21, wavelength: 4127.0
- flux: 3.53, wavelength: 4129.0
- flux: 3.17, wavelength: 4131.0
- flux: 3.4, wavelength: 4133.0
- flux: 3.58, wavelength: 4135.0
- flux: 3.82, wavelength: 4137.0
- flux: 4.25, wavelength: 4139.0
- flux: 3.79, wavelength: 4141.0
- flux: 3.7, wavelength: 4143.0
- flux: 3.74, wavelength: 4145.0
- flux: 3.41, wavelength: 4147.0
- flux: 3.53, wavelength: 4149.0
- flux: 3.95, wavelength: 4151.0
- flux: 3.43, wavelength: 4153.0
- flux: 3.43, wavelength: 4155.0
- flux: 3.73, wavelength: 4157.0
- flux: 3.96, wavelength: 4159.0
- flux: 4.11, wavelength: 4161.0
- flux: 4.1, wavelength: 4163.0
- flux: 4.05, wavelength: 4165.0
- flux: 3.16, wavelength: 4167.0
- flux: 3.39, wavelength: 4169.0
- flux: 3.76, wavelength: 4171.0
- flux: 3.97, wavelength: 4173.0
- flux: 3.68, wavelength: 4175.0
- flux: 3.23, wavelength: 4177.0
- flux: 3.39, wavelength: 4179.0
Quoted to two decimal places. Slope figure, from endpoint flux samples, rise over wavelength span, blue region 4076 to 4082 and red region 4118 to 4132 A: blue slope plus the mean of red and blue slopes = -0.24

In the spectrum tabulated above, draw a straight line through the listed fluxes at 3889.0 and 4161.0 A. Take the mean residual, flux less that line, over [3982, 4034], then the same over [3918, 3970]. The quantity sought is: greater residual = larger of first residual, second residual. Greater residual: -0.179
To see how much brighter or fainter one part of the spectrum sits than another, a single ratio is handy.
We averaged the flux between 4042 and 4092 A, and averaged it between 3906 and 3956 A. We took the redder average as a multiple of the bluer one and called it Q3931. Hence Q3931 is 1.11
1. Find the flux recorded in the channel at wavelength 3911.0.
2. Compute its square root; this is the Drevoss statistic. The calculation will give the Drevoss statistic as 1.98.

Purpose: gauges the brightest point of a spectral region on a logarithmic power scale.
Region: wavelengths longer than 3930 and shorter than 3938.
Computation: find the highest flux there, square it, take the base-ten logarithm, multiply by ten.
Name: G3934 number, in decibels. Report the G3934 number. 9.7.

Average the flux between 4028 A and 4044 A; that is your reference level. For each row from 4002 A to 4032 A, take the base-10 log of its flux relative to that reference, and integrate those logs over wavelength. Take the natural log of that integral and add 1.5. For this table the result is 1.2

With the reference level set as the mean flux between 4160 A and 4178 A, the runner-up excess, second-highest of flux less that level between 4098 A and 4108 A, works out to 0.2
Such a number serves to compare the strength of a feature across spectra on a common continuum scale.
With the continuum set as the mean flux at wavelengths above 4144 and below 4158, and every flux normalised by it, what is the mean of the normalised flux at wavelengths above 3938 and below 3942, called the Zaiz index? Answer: 1.00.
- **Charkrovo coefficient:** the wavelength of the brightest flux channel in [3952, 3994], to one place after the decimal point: 3955.0 A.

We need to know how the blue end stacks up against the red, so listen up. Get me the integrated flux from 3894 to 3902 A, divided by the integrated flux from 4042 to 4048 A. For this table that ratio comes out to 1.11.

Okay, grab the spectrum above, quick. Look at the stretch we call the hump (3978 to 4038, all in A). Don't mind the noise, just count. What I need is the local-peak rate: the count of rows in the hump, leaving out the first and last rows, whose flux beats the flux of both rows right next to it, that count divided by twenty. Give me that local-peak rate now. 0.40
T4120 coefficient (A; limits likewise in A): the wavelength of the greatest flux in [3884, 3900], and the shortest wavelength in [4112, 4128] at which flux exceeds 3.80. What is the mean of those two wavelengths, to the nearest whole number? 4009 A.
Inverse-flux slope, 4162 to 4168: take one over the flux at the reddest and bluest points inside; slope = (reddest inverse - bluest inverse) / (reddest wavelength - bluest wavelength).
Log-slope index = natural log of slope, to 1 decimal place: -4.0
